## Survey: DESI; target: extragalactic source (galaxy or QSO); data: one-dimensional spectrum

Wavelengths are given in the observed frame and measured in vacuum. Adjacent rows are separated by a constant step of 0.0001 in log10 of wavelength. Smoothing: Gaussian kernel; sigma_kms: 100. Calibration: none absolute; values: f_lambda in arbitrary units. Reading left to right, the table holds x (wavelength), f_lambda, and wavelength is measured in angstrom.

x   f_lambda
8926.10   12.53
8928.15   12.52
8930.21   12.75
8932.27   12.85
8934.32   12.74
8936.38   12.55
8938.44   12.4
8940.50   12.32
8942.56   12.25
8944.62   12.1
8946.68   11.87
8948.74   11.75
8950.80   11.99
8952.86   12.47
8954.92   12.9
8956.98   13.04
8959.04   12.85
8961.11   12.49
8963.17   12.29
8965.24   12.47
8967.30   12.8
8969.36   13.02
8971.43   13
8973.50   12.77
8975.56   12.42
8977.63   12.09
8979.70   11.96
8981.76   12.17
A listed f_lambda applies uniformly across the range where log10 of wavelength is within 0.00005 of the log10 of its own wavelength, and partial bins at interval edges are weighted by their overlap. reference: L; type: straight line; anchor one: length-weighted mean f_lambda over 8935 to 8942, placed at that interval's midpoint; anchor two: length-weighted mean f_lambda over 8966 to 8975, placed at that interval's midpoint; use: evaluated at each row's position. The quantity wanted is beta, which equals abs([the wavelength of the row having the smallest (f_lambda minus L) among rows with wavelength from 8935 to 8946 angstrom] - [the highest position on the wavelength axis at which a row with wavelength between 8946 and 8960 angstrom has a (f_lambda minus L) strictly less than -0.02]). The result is 8.2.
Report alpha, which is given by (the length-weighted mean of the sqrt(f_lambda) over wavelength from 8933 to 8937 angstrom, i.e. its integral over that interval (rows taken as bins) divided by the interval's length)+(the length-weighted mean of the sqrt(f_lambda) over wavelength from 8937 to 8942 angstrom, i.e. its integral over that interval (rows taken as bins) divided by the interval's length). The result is 7.08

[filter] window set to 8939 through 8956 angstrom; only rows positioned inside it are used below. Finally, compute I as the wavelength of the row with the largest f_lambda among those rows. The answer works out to 8954.92 angstrom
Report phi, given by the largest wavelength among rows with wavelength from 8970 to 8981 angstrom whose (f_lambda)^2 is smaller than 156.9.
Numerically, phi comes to 8979.70 angstrom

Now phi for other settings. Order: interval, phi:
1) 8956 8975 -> 8965.24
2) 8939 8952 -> 8950.80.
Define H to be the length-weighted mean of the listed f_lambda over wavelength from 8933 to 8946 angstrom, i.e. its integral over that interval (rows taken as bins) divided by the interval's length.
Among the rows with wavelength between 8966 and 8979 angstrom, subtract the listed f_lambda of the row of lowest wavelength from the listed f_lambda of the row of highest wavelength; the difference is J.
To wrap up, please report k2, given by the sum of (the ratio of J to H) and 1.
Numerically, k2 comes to 0.94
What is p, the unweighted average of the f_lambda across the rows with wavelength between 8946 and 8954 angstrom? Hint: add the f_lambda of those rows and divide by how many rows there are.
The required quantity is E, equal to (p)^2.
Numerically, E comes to 144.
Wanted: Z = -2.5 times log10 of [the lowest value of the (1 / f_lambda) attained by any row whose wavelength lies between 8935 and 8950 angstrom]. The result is 2.75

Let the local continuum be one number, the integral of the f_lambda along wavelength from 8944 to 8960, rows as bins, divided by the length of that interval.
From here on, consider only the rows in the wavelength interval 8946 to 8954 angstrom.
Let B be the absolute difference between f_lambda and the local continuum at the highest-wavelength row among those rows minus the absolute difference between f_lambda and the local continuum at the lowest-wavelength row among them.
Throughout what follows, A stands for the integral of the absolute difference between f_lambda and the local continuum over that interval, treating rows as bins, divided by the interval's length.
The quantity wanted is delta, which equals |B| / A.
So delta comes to 1.1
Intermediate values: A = 0.40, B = -0.43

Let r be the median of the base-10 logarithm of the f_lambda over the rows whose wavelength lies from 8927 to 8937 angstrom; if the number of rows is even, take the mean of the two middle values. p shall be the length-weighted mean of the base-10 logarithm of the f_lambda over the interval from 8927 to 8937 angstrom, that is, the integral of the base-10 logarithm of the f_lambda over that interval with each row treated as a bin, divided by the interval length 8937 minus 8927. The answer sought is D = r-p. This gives 0.0016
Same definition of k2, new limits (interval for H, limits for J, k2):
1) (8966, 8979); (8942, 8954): 1.02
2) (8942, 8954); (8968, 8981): 0.91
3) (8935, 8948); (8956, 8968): 0.98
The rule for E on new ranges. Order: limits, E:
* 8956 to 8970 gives 162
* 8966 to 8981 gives 158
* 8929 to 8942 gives 159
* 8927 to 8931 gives 160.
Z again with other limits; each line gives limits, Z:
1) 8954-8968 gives 2.79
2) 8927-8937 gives 2.77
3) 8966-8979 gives 2.79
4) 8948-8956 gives 2.78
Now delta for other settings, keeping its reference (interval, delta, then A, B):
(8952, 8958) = 1.3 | 0.43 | 0.57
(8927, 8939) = 0.5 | 0.26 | -0.12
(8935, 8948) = 1.6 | 0.21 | 0.35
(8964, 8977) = 0.1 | 0.36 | -0.05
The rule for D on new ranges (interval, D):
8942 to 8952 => 0.0000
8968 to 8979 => 0.0048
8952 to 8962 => 0.0032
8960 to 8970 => -0.0038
